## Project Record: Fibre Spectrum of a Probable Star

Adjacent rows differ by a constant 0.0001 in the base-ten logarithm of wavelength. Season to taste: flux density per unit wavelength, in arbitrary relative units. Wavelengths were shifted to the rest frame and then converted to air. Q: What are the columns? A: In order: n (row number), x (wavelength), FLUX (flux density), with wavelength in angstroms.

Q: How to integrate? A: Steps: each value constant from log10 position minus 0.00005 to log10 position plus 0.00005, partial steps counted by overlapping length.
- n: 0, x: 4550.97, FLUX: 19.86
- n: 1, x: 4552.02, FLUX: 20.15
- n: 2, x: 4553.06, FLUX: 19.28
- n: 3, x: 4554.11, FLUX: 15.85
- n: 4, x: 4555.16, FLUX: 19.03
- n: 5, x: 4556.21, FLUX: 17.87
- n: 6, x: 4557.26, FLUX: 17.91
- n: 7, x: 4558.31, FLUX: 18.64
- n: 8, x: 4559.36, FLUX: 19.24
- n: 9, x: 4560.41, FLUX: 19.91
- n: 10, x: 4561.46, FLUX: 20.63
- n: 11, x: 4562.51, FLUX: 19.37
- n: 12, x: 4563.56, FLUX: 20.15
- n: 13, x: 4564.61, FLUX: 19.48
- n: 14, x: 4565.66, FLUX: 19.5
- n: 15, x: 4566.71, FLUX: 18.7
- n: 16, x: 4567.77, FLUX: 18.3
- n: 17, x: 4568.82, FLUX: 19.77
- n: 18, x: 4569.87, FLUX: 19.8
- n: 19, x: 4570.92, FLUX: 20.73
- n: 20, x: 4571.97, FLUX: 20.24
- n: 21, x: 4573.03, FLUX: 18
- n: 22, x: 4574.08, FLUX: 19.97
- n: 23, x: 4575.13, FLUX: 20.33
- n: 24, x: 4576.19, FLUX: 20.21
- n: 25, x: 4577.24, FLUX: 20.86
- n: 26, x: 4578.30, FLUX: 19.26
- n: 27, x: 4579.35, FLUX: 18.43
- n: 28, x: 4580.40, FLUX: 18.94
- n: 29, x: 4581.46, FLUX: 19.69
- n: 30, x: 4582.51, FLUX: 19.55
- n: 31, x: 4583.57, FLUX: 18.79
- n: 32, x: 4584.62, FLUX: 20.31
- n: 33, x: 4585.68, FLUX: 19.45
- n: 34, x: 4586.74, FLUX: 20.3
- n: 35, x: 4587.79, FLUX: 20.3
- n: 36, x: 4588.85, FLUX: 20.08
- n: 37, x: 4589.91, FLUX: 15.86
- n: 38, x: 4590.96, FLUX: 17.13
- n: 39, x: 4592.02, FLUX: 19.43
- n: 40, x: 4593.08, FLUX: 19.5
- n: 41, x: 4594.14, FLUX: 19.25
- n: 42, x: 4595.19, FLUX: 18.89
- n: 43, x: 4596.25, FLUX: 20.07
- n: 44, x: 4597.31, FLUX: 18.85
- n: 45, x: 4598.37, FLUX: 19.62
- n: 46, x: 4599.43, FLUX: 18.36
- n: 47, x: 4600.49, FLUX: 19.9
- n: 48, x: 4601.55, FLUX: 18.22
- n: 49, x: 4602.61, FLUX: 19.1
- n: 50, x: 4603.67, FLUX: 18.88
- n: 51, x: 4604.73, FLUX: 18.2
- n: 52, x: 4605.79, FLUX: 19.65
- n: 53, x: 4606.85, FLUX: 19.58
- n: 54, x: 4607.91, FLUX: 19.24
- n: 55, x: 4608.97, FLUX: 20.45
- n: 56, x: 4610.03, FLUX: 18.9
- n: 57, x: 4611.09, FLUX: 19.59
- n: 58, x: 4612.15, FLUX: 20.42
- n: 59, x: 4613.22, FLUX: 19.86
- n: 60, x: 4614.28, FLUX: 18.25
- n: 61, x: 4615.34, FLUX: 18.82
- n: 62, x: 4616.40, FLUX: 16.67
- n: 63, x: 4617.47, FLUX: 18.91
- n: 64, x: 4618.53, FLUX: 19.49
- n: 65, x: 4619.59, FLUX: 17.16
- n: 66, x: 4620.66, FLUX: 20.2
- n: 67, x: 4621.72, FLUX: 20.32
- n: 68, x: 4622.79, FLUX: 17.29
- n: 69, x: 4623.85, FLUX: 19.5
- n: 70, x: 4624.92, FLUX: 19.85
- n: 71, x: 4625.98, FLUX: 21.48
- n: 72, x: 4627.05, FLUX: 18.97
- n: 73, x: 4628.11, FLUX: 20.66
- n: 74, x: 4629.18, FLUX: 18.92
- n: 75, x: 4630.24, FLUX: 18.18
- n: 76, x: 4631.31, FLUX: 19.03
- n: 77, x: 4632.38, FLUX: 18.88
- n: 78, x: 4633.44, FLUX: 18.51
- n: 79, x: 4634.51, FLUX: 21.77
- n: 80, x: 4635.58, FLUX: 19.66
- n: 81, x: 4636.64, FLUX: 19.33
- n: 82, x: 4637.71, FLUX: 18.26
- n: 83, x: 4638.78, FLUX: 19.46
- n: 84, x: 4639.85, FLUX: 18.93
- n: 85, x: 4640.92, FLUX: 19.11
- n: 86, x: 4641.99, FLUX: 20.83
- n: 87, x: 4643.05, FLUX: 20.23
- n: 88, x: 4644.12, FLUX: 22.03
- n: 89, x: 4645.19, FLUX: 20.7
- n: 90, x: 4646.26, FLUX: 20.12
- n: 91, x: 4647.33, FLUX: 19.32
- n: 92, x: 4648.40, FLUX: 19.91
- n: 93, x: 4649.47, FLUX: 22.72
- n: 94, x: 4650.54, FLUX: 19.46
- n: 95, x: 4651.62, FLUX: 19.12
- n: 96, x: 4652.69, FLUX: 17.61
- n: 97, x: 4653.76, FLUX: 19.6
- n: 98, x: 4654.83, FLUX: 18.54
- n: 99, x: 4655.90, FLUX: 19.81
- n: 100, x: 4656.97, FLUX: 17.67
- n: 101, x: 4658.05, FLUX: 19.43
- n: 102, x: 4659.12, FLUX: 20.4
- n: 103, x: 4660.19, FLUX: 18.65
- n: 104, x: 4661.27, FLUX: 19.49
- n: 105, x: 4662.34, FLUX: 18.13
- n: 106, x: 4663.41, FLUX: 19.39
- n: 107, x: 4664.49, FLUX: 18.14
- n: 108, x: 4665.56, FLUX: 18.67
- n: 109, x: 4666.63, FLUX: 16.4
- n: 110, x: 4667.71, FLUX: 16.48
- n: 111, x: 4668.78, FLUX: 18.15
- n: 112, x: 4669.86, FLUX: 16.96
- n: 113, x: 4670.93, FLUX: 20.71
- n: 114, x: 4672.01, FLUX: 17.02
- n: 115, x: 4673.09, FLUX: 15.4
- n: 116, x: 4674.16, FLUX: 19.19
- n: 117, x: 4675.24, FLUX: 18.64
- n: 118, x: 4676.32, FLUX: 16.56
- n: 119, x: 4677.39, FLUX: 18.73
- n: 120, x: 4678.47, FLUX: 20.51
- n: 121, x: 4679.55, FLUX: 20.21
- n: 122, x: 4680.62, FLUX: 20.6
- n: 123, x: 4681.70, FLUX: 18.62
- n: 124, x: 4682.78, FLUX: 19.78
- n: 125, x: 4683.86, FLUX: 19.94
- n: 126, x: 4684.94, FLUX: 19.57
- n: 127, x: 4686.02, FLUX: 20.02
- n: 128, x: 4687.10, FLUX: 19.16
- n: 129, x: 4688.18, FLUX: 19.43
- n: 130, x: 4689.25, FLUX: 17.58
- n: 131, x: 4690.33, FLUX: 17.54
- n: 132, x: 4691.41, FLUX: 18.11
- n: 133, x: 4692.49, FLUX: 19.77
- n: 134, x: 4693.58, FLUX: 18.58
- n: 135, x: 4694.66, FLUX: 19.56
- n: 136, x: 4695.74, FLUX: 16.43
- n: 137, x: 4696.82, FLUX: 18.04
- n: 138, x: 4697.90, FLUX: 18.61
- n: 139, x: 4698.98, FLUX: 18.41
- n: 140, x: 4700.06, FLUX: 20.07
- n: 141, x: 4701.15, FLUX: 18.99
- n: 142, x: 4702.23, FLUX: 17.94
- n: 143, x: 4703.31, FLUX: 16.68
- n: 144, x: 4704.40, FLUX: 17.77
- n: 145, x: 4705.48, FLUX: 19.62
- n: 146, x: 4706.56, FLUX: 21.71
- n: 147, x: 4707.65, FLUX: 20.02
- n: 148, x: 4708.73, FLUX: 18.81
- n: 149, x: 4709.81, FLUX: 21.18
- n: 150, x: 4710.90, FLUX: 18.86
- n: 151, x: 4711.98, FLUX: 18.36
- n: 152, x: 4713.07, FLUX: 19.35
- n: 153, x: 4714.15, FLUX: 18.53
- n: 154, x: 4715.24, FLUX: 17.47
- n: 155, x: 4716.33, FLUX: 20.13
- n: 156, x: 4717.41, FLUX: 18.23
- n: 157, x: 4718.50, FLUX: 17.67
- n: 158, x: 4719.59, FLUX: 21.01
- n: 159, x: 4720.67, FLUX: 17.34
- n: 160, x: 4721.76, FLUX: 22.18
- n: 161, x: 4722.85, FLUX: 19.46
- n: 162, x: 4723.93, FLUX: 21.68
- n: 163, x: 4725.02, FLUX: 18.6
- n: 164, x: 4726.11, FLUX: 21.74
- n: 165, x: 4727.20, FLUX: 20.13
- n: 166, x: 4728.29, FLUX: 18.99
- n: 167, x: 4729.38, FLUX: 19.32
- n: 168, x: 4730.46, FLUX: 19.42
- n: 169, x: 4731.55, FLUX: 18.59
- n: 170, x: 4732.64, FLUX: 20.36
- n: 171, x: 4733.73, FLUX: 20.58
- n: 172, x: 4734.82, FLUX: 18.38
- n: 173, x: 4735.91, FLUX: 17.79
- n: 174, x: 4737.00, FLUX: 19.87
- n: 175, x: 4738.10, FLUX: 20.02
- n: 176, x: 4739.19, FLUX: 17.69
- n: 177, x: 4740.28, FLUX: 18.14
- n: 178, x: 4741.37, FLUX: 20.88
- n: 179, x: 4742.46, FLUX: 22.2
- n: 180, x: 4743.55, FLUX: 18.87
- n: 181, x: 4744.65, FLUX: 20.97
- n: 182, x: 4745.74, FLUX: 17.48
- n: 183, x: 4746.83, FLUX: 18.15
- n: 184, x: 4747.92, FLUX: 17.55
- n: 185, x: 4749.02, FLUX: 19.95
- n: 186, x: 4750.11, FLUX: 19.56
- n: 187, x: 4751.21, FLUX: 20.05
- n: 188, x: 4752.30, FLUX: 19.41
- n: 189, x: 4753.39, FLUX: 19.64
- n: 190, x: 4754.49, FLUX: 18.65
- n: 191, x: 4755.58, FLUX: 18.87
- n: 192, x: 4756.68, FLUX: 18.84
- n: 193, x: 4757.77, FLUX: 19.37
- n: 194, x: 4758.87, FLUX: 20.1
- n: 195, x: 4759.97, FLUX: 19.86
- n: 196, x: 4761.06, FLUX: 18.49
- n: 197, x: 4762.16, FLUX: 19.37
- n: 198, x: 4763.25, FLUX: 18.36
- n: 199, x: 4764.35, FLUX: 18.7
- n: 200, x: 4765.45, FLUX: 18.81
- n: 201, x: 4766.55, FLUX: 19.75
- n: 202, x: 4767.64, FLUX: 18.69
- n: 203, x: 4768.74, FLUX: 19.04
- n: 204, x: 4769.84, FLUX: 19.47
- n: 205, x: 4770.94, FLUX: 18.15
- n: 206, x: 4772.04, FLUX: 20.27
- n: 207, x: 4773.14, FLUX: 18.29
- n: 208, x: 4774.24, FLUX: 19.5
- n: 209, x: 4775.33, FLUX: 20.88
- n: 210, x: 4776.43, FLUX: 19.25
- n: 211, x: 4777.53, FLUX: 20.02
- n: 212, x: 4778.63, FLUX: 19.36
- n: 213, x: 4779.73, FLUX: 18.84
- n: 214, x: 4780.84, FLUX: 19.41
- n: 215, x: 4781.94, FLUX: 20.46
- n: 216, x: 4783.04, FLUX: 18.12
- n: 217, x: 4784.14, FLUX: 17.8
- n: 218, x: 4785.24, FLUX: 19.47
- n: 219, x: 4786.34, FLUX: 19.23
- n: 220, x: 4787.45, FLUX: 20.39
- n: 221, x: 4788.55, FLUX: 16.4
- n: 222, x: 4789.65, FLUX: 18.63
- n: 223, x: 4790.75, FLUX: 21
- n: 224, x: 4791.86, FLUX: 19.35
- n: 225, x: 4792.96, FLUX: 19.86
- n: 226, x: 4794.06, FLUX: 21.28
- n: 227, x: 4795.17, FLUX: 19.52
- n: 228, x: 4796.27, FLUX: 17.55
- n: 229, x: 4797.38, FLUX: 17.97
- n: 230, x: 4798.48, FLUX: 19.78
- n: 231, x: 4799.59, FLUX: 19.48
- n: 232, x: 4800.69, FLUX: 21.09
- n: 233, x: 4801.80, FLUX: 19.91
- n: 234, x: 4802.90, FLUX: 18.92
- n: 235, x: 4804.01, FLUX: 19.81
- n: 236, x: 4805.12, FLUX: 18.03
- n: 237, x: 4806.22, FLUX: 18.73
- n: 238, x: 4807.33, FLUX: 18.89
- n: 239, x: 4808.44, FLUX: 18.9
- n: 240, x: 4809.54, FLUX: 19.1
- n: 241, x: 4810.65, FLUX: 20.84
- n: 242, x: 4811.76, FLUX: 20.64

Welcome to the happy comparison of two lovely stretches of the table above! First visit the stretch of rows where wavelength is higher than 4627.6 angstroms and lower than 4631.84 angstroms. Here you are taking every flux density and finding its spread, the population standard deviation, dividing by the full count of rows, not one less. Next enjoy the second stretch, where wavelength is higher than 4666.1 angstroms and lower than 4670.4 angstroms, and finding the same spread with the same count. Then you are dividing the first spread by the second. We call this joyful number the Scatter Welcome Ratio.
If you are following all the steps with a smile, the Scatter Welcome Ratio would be 1.3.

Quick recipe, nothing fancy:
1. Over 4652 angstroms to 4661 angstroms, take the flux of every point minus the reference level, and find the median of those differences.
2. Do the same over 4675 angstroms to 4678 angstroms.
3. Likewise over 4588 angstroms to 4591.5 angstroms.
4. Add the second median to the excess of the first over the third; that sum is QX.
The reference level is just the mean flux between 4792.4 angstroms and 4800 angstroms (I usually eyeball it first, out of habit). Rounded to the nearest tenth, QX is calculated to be 1.2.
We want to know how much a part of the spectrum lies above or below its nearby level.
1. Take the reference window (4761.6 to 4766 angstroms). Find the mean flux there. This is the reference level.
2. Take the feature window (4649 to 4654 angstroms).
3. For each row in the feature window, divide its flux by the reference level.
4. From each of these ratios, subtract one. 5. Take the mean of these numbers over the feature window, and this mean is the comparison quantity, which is 0.047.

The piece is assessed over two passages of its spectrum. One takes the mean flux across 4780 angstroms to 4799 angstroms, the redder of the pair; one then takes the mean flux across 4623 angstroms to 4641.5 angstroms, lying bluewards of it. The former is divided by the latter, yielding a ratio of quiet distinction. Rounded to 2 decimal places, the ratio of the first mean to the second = 0.99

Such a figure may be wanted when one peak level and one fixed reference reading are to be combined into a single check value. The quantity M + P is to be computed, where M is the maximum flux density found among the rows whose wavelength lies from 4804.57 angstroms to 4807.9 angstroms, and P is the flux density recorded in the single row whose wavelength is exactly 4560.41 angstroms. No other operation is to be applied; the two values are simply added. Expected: 38.8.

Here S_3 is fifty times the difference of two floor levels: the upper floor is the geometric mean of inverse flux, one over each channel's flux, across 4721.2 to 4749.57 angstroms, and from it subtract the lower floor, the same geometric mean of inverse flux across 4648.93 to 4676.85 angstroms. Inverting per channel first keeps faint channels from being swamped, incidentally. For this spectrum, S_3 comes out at -0.14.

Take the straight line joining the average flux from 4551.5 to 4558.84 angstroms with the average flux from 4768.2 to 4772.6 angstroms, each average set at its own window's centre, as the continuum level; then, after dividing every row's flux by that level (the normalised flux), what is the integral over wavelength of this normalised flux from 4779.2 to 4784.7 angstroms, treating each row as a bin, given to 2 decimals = 5.40 angstroms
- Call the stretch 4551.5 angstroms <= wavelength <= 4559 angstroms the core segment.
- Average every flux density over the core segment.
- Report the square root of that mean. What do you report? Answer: 4.29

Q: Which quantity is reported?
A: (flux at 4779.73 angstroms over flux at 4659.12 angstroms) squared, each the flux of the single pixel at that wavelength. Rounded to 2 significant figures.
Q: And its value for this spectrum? 0.85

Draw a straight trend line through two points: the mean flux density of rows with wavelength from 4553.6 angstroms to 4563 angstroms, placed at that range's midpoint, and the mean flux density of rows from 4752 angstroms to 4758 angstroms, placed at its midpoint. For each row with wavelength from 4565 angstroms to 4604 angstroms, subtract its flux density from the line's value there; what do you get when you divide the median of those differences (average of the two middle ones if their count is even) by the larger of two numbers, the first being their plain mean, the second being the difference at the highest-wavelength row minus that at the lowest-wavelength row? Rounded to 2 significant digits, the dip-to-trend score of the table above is -1.0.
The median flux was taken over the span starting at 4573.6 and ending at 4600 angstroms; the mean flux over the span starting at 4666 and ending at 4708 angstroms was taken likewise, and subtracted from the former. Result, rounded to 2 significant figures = 0.85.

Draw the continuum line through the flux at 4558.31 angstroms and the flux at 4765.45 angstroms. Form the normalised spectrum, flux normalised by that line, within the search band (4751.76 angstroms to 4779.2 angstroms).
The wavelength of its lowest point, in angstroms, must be 4770.94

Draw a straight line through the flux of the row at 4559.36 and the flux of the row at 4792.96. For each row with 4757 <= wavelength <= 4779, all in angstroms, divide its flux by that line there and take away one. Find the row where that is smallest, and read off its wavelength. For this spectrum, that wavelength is 4770.94 angstroms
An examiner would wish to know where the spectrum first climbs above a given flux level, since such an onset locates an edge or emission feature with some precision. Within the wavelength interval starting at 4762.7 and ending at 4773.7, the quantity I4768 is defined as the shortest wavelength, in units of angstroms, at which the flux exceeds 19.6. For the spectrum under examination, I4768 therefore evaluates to 4766.55 angstroms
